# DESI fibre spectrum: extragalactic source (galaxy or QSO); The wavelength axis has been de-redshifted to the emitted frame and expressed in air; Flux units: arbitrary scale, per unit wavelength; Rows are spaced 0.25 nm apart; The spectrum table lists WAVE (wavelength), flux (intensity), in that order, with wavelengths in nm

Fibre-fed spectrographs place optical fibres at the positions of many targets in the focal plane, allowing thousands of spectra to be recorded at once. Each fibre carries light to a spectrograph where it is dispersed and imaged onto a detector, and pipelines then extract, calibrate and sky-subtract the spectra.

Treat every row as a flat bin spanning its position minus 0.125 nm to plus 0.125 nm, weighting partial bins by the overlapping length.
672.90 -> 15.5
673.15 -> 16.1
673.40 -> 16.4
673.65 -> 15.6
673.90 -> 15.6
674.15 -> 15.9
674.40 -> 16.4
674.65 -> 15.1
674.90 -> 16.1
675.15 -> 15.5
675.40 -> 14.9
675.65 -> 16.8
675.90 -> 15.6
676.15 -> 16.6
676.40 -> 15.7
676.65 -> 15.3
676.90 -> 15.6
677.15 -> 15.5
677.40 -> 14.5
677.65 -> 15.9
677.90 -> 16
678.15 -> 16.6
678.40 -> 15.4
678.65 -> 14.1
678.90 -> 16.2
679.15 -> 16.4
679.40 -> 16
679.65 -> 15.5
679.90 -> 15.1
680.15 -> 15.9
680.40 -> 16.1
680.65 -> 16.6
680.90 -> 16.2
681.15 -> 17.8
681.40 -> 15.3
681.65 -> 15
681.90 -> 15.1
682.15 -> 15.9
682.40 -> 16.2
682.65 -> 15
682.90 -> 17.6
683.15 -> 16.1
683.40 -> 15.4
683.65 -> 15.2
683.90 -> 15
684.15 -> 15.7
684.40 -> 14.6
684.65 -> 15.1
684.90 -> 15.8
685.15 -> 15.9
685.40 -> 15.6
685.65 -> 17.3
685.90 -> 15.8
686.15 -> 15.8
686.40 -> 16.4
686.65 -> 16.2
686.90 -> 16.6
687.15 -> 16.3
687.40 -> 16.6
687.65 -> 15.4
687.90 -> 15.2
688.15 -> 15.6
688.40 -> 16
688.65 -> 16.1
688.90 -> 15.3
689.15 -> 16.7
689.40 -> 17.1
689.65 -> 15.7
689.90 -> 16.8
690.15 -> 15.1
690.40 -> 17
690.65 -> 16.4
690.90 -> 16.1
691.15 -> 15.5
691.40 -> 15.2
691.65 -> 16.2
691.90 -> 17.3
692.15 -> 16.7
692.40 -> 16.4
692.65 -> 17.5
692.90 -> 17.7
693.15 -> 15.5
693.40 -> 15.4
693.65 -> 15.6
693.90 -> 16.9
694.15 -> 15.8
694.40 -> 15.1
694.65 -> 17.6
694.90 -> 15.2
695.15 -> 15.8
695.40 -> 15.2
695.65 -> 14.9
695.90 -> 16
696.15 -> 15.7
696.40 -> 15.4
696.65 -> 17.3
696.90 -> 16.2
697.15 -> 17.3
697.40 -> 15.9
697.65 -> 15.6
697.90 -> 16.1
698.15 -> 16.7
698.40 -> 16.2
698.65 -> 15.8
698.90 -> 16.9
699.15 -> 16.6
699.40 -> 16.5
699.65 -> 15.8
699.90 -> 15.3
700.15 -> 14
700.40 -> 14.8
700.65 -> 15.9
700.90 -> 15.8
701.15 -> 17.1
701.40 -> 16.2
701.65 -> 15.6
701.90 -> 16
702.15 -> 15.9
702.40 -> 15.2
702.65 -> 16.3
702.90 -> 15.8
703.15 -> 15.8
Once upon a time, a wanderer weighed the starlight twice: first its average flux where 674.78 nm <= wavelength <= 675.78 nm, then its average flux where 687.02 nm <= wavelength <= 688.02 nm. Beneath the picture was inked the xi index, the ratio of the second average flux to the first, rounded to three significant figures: 1.00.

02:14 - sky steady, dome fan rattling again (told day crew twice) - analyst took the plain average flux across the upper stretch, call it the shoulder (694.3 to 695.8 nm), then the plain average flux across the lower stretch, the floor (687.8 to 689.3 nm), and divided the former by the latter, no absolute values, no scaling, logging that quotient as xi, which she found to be 0.99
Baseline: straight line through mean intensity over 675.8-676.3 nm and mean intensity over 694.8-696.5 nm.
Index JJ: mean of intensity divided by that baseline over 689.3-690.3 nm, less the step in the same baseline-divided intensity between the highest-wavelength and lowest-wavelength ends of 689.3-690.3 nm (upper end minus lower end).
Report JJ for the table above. 1.16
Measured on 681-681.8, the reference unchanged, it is 1.18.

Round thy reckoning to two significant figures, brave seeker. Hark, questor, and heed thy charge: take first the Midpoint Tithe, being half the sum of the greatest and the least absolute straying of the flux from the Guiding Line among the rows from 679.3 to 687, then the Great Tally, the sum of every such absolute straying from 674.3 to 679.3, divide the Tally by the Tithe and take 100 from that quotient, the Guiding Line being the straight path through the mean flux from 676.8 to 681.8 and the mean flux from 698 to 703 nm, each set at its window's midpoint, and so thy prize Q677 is -89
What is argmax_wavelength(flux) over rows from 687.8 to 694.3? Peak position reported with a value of 692.90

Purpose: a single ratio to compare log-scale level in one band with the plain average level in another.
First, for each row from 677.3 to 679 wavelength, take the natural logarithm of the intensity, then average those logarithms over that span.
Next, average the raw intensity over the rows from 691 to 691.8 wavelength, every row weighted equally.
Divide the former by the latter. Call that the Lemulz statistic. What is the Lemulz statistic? 0.175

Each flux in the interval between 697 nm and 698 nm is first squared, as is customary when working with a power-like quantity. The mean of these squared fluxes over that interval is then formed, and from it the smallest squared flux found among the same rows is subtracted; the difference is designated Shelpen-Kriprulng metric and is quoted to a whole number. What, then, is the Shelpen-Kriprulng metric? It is 20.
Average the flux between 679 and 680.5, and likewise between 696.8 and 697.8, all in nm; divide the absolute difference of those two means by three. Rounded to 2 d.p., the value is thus 0.14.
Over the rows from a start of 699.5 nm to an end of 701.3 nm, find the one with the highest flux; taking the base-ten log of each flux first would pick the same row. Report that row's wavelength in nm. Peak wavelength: 701.15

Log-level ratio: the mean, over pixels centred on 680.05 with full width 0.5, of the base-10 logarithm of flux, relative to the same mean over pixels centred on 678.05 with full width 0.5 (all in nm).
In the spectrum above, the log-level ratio 0.98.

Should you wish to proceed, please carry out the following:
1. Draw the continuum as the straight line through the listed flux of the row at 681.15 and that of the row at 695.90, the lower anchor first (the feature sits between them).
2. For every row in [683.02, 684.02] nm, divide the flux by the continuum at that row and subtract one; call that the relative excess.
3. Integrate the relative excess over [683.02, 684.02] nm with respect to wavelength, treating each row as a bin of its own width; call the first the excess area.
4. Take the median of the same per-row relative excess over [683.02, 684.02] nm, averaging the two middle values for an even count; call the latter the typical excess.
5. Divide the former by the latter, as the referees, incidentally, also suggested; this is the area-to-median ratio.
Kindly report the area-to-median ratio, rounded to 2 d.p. 0.94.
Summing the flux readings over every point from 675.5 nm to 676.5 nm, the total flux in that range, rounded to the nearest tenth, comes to 64.7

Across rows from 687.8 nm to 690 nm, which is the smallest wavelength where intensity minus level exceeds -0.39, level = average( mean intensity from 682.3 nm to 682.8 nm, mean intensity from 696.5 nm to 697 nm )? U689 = 688.40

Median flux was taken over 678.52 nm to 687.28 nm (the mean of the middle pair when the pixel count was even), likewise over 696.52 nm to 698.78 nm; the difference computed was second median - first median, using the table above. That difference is 0.3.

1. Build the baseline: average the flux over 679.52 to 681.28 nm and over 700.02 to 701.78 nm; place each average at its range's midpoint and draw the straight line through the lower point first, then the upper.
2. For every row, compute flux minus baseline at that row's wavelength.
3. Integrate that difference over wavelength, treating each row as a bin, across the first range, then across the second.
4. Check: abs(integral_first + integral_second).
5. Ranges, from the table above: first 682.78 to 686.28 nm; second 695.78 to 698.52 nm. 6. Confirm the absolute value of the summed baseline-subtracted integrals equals 0.36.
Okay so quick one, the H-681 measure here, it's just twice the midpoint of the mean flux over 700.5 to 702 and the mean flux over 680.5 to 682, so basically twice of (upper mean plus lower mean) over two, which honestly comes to 32.1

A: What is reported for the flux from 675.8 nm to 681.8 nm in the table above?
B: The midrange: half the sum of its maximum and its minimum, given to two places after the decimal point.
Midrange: 15.95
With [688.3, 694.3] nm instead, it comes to 16.40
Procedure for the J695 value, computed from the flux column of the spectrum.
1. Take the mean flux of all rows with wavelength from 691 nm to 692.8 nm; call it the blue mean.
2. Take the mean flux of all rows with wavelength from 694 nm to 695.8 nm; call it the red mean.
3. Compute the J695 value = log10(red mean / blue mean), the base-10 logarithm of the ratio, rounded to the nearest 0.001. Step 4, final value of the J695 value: -0.020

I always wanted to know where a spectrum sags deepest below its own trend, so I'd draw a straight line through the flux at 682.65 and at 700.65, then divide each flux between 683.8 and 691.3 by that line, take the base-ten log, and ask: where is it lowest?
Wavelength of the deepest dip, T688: 684.40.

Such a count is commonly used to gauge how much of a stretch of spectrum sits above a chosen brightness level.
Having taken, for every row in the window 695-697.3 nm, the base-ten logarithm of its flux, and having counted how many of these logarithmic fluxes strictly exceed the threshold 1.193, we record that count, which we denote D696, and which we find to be 6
